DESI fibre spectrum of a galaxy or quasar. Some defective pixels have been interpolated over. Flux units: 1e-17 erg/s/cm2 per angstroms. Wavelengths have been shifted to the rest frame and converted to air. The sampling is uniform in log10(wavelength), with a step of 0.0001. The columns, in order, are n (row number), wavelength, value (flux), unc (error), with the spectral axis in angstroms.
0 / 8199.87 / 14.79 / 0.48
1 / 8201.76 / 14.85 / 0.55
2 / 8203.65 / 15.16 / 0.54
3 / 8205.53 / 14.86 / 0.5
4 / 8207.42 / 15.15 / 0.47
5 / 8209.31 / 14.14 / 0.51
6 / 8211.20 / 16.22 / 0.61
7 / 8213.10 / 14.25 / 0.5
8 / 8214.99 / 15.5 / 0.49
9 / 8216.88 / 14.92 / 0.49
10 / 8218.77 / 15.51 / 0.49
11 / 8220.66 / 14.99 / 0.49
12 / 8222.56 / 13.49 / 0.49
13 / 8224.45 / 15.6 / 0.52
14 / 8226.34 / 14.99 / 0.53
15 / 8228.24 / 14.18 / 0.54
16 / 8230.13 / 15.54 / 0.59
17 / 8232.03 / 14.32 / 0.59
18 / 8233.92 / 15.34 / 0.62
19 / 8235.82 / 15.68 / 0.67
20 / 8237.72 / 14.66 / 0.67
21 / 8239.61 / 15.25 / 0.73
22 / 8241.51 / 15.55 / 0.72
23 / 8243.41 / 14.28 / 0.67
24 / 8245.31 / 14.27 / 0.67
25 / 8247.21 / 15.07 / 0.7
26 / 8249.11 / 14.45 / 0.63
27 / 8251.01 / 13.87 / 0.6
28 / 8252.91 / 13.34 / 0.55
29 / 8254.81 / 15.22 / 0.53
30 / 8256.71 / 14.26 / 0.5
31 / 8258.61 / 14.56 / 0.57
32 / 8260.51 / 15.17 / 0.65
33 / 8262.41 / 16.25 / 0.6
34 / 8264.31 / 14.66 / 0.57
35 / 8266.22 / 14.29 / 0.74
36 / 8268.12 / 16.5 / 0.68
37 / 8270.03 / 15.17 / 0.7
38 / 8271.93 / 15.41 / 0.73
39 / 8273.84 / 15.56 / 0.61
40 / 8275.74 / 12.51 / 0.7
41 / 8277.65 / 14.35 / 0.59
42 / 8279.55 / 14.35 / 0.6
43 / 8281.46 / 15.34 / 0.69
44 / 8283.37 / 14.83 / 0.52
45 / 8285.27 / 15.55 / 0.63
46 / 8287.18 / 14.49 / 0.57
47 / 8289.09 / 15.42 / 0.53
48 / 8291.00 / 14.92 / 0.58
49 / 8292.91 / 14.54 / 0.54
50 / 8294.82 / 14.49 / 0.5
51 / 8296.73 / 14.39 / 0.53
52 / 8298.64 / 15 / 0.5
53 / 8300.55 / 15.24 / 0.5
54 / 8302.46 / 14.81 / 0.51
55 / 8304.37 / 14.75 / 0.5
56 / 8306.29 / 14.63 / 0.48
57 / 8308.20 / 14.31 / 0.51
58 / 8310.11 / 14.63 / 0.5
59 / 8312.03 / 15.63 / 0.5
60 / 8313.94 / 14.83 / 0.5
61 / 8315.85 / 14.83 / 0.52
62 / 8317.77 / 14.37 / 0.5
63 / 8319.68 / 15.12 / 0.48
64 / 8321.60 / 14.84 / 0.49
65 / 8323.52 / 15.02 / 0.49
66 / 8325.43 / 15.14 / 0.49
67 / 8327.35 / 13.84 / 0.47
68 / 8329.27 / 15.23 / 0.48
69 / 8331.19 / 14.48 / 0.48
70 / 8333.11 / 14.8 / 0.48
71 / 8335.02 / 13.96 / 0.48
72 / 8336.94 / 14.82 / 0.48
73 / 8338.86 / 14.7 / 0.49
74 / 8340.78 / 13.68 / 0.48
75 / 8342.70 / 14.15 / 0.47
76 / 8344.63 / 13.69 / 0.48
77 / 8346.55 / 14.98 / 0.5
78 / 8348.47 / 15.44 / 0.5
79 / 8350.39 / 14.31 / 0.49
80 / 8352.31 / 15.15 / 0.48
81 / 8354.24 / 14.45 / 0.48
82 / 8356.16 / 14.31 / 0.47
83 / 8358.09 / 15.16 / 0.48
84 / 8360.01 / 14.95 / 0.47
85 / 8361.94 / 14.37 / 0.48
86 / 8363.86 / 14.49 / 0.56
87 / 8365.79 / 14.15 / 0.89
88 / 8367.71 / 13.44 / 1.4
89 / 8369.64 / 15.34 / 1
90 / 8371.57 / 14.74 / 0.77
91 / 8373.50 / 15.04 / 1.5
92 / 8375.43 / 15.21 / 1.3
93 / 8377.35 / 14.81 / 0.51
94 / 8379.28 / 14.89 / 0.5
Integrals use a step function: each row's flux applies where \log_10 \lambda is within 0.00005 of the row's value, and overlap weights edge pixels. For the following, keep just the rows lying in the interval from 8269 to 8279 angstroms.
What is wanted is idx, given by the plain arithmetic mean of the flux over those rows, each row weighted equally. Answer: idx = 14.6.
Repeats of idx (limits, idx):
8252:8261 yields 14.5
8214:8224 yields 14.9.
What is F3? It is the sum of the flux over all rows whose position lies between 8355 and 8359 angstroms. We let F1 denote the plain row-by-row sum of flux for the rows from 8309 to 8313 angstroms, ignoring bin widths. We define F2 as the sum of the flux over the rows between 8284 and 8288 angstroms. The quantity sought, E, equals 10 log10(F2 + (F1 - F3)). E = 14.9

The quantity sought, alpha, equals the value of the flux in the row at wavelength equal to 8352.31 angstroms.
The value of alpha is 15.15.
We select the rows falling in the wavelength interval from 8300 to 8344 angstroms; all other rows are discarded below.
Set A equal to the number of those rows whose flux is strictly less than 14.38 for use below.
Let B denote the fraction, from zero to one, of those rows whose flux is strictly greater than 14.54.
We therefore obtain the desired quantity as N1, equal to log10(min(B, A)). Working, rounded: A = 6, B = 0.70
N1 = -0.16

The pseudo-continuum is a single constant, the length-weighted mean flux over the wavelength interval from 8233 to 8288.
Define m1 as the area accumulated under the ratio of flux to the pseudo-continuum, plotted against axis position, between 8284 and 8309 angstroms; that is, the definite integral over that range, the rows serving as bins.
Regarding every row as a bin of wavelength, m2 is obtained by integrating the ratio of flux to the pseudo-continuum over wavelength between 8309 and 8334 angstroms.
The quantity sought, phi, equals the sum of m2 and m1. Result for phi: 49.9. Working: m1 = 25.0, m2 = 25.0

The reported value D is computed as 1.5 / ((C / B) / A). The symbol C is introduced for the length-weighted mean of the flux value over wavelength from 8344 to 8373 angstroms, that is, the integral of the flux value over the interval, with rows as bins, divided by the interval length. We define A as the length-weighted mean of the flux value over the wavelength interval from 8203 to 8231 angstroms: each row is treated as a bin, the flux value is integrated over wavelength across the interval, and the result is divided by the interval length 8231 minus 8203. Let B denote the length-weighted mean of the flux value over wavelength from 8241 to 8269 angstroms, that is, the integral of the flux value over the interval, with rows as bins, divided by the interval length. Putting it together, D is 22.7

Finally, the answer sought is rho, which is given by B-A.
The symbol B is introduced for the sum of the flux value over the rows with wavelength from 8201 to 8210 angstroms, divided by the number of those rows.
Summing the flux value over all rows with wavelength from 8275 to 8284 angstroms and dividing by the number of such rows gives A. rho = 0.556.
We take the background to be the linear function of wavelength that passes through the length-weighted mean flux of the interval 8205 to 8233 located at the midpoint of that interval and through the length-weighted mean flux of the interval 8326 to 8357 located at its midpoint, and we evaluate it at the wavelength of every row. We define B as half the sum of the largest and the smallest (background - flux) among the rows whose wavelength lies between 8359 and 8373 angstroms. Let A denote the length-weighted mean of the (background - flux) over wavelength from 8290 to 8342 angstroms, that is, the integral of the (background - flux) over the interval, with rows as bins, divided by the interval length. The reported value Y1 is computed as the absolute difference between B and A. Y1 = 0.14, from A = -0.11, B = 0.0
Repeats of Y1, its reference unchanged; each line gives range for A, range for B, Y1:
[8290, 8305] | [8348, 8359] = 0.28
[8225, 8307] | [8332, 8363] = 0.01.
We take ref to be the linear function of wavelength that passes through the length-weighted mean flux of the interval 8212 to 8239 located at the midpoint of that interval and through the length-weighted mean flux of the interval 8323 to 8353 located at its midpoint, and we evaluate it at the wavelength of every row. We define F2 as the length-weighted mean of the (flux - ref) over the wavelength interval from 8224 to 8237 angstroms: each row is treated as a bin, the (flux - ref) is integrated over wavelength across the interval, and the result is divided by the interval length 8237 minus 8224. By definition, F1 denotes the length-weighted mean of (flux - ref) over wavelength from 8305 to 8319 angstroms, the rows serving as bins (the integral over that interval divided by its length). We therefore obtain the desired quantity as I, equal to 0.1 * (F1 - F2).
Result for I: -0.005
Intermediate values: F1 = 0.09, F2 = 0.14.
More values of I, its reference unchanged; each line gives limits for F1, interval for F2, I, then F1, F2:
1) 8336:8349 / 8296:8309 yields -0.015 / -0.10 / 0.05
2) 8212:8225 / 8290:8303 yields -0.013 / -0.07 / 0.06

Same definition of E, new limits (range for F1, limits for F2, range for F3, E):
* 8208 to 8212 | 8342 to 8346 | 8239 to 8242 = 14.4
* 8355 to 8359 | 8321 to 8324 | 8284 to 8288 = 14.7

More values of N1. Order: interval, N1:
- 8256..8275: -0.10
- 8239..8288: -0.24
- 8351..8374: -0.30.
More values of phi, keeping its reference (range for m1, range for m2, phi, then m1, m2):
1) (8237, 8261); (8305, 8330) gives 48.6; 23.6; 24.9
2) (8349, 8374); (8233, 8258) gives 49.4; 24.6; 24.8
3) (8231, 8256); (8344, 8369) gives 49.3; 24.8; 24.5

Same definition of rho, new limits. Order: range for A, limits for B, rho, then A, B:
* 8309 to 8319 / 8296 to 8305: -0.020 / 14.86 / 14.8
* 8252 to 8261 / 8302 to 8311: 0.116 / 14.51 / 14.6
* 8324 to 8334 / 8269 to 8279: -0.098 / 14.70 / 14.6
